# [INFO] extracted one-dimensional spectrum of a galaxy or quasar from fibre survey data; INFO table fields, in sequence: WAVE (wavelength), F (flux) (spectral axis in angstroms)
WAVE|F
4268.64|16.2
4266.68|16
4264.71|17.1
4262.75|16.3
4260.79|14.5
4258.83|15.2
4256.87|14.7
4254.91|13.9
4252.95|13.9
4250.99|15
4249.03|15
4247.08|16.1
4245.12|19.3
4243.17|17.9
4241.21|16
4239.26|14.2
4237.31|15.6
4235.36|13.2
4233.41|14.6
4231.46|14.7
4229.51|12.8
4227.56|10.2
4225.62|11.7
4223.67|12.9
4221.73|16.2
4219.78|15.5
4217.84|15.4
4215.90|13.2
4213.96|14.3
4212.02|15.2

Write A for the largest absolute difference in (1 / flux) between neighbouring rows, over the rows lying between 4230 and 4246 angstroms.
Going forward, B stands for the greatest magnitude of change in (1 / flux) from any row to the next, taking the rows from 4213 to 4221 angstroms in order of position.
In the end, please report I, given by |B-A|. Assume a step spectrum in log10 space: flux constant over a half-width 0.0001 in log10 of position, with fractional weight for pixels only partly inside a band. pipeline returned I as 0.001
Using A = 0.012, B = 0.0108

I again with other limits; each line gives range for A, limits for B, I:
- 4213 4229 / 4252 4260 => 0.012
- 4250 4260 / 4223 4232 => 0.015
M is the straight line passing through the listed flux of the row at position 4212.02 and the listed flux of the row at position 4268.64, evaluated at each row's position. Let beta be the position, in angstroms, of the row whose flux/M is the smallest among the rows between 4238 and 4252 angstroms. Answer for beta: 4239.26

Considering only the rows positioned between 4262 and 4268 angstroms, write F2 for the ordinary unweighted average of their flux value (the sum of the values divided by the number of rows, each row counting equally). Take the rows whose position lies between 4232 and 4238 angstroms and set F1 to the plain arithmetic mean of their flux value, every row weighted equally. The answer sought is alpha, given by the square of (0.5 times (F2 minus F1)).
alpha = 1.00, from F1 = 14.5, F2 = 16.5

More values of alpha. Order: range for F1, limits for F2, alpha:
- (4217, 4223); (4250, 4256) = 0.51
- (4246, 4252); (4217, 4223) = 0.03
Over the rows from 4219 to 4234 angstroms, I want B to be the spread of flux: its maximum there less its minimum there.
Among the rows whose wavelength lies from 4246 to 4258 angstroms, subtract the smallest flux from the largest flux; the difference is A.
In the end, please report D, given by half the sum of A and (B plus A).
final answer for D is 5.2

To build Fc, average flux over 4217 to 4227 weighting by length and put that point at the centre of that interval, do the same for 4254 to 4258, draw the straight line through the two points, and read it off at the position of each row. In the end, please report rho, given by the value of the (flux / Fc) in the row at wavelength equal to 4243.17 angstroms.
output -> 1.25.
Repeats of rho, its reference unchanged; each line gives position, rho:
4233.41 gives 1.03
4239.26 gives 1.00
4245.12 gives 1.35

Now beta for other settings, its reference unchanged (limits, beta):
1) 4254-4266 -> 4254.91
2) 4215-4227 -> 4225.62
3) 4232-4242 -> 4235.36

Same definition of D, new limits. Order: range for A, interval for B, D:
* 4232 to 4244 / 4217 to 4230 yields 7.7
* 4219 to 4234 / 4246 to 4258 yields 7.1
